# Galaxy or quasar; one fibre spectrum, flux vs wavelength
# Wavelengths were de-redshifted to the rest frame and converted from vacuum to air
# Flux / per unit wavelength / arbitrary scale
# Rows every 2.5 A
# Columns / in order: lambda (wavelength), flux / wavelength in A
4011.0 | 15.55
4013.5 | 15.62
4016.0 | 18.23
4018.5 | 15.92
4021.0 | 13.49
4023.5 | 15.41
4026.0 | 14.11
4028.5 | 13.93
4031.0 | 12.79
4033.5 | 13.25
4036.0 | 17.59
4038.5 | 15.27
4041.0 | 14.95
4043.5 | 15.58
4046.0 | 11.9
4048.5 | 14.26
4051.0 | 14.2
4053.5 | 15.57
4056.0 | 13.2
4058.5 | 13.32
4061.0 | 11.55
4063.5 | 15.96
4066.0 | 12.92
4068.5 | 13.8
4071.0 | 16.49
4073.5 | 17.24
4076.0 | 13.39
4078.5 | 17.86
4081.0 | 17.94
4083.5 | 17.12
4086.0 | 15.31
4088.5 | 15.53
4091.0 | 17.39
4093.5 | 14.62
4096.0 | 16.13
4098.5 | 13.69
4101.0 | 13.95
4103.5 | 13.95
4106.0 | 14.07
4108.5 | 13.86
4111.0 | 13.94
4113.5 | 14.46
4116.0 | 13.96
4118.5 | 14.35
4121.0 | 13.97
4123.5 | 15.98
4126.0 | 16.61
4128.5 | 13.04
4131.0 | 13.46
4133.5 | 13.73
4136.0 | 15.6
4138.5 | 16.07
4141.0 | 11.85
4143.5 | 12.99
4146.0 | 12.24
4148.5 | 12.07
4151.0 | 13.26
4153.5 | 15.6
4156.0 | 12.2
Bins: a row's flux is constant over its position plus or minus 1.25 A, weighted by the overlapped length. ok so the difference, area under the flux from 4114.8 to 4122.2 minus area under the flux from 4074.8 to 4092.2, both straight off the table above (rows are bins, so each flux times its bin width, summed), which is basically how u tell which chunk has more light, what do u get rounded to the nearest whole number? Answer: -181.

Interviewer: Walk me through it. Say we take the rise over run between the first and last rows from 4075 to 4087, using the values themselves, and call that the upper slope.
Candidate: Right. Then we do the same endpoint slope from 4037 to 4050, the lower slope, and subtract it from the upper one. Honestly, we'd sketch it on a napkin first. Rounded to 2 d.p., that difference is 0.29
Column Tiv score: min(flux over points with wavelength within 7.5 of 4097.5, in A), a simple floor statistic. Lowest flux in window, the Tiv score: 13.69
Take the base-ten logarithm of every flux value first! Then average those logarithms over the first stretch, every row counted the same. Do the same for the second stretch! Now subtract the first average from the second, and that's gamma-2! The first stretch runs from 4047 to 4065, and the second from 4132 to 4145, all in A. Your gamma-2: 0.001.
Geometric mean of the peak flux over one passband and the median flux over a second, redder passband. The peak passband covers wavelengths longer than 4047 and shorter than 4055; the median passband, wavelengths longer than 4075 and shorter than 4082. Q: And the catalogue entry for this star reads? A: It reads 16.7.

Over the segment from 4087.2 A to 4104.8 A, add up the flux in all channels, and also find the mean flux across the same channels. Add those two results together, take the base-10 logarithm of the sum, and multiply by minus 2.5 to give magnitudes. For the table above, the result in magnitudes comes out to -5.20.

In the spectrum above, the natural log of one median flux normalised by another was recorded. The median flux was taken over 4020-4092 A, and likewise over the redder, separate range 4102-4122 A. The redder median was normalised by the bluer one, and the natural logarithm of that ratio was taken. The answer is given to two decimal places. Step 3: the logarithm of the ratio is -0.07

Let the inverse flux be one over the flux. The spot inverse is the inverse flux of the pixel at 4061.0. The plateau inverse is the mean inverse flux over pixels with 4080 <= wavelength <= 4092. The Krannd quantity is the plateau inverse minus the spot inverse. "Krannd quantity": -0.026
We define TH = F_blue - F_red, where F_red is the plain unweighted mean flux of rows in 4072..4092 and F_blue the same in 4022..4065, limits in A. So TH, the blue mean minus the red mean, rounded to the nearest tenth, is -2.2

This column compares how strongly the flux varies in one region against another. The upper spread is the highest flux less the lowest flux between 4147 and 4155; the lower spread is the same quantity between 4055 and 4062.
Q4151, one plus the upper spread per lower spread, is 3.0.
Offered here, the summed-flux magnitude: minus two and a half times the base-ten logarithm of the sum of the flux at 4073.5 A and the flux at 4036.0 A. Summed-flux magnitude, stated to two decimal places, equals -3.85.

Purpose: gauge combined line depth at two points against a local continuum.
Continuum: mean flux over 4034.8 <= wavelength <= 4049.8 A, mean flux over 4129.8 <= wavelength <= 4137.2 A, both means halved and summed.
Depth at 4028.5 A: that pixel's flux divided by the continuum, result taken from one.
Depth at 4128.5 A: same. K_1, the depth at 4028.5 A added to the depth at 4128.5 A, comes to 0.15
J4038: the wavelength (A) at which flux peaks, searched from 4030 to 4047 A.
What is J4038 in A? 4036.0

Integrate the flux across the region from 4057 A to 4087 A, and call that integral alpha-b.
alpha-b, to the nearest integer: 457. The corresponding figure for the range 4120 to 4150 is 419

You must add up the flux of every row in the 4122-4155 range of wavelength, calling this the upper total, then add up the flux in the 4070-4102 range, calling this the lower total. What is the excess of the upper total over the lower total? -24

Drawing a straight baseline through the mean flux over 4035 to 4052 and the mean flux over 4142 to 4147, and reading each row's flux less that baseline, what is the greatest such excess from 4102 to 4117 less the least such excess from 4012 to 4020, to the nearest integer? 1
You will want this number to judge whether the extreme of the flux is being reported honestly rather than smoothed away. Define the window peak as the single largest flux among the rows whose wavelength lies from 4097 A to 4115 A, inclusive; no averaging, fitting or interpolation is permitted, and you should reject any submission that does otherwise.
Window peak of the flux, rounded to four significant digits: 14.46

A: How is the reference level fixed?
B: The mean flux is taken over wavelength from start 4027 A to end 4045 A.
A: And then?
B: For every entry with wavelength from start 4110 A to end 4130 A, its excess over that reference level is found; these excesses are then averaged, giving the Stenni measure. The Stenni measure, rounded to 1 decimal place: -0.2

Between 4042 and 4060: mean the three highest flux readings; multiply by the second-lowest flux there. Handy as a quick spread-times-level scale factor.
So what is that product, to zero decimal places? 200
